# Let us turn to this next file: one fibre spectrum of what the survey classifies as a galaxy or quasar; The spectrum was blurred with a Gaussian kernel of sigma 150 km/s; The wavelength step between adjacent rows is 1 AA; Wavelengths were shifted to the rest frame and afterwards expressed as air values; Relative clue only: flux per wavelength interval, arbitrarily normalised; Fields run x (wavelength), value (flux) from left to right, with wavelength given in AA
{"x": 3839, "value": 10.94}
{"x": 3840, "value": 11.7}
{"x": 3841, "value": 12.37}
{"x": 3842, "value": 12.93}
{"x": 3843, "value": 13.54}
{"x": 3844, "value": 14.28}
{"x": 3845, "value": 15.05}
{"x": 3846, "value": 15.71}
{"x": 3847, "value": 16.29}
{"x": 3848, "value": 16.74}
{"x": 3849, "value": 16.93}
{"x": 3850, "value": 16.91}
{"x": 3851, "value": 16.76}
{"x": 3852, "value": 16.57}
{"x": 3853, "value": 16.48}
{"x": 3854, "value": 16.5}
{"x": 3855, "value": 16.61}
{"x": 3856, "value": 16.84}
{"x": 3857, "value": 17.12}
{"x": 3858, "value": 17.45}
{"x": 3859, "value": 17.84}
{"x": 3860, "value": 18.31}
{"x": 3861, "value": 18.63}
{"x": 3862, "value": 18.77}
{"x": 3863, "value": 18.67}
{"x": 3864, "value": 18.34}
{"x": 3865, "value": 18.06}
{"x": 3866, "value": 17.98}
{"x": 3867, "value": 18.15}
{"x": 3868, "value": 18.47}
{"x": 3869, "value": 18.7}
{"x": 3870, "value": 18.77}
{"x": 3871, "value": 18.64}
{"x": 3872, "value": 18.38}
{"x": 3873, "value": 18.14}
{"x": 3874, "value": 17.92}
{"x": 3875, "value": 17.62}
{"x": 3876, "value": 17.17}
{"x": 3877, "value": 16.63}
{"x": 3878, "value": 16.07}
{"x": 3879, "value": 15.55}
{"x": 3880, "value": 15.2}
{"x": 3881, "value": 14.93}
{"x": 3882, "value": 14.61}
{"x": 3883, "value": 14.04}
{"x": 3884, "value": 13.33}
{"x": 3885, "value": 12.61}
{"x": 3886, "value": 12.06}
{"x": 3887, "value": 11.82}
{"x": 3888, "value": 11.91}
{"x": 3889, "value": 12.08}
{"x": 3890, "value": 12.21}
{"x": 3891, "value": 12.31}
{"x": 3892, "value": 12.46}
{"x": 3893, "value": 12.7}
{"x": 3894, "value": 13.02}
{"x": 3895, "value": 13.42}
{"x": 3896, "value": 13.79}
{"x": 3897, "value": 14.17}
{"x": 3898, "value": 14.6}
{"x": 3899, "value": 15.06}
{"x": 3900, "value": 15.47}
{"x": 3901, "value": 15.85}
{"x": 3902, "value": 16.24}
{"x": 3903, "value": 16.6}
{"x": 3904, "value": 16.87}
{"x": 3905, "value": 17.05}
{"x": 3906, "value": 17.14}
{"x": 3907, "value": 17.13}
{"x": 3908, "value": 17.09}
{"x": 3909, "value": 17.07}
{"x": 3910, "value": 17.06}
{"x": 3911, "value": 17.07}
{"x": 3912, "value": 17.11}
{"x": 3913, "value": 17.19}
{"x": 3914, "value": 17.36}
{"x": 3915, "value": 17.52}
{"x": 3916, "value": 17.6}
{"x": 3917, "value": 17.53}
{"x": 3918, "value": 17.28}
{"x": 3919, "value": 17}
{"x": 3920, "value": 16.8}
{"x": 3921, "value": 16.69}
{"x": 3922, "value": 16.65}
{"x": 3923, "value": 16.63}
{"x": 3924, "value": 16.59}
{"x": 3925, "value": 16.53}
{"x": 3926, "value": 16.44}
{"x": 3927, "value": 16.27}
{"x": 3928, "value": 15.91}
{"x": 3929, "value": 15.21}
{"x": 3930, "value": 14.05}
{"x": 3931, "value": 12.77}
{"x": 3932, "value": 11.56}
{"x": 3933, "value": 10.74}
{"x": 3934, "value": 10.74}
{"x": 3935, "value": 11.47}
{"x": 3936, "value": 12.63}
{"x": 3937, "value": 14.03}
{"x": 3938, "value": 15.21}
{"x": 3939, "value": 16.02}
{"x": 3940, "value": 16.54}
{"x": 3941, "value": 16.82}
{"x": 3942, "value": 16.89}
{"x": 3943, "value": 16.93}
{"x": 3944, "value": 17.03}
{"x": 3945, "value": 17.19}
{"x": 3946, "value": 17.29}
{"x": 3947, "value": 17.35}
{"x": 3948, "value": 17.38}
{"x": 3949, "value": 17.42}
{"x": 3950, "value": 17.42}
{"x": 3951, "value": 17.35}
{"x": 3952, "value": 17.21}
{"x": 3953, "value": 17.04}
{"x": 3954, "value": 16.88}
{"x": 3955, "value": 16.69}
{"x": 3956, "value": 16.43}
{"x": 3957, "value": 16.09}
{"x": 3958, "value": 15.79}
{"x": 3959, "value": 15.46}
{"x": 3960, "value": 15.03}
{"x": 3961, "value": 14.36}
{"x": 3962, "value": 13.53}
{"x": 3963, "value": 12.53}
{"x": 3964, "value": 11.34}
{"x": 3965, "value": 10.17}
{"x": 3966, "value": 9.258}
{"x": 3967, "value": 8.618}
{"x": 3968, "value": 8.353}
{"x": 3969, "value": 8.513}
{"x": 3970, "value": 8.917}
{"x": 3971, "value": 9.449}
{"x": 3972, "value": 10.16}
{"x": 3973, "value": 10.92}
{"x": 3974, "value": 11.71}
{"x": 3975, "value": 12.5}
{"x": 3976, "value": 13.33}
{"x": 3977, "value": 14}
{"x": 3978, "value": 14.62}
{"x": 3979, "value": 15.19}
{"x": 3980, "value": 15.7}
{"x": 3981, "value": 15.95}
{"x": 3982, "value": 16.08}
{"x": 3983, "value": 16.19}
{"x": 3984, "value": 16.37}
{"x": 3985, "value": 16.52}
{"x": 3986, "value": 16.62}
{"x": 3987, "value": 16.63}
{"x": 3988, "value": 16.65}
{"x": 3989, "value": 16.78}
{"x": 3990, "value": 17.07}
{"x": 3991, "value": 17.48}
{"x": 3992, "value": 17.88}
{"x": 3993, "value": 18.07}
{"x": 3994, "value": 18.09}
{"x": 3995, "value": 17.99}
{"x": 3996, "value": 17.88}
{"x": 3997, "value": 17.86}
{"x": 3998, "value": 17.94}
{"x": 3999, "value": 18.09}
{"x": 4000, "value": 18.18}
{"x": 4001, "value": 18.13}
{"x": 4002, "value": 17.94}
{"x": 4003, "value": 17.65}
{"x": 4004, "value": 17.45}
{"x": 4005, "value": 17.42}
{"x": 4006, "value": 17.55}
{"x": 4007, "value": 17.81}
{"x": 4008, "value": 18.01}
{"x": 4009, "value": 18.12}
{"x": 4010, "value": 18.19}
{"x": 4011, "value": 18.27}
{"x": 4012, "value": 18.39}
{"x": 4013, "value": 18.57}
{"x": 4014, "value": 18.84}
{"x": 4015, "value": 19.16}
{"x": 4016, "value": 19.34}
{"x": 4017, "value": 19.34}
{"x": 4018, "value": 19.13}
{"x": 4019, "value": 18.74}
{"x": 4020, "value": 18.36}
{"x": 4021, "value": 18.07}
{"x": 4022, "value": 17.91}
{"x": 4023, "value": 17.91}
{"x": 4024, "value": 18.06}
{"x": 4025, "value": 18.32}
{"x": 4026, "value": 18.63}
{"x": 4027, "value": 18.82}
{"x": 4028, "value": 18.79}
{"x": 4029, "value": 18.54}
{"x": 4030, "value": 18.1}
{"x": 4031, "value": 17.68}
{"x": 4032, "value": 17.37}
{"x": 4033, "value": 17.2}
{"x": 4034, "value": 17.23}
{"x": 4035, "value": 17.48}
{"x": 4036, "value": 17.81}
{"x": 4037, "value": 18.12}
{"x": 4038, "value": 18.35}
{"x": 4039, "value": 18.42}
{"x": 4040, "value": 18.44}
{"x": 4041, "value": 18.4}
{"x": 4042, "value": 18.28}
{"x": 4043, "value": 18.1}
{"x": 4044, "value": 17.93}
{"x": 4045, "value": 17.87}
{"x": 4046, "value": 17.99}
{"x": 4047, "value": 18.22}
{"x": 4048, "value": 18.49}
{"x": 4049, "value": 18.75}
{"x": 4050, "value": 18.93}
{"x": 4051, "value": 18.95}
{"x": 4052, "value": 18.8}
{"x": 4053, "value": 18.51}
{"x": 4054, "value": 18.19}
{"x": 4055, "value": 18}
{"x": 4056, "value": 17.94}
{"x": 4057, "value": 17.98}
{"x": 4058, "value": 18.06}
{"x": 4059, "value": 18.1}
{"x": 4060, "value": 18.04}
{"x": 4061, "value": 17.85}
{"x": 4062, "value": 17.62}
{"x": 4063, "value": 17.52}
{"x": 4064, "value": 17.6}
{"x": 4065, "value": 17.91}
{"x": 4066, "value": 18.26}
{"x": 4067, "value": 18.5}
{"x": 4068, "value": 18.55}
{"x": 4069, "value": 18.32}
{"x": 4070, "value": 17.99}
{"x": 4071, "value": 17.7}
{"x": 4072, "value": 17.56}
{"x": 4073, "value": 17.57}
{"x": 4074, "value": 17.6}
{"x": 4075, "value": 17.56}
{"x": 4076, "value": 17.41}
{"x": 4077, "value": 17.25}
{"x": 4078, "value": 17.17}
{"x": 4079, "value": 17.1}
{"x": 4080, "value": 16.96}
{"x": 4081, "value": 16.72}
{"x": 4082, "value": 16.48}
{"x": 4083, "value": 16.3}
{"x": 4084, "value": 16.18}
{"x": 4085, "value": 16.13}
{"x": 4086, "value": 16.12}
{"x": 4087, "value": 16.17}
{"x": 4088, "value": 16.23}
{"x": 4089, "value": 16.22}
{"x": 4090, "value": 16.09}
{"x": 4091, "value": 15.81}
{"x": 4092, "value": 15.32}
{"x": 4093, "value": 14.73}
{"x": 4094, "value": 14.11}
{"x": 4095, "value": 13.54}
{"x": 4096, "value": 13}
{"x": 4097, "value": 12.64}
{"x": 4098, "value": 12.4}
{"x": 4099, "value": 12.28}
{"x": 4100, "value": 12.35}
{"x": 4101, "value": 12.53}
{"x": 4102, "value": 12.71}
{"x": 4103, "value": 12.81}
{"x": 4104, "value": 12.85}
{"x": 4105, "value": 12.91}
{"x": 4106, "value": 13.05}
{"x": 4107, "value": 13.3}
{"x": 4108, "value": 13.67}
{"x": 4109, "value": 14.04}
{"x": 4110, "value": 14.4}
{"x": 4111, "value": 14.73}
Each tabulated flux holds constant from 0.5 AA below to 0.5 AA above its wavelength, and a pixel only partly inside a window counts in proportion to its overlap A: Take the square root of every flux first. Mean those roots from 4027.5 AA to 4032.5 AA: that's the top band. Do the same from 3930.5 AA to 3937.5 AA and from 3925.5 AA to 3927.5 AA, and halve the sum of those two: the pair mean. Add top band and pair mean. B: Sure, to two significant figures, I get 8.0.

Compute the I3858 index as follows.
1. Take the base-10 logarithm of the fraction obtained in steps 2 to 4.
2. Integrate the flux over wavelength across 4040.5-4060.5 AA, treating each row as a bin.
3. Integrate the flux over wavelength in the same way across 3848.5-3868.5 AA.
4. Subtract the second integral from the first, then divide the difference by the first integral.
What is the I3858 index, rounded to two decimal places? -1.41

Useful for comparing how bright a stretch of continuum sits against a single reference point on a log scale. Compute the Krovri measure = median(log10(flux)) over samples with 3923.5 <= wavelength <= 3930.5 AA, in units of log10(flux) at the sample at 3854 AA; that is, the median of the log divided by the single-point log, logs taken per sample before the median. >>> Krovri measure 0.99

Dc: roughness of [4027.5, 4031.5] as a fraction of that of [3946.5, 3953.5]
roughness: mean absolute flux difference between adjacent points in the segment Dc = 4.9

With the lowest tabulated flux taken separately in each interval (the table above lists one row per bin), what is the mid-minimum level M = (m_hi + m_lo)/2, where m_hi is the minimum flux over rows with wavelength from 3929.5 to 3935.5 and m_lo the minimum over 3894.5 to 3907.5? 12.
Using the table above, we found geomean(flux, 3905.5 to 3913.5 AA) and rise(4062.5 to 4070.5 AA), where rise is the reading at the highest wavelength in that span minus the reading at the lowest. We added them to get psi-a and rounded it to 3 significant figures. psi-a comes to 17.6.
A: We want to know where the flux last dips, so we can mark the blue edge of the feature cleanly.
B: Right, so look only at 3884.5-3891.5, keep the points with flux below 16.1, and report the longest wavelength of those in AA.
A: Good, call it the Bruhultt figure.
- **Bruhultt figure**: 3891 AA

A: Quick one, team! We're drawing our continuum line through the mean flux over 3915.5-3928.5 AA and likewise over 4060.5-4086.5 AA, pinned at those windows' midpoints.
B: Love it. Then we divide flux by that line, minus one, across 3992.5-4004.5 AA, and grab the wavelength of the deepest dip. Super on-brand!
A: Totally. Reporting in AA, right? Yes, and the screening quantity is 4004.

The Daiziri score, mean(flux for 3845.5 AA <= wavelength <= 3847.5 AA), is 16.0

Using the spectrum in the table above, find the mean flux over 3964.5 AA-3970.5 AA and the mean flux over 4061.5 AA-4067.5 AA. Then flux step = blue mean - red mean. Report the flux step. -8.9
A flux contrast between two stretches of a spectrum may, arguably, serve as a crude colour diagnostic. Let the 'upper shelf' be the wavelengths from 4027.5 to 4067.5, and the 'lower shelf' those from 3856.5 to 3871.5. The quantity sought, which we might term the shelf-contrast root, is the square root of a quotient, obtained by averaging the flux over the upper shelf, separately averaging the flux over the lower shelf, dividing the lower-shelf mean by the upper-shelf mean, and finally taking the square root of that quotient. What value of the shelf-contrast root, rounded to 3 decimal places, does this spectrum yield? 1.004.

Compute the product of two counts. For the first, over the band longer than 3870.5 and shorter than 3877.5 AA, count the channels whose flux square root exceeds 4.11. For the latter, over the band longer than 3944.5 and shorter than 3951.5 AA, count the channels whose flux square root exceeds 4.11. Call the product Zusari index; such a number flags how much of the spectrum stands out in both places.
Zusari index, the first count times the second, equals 42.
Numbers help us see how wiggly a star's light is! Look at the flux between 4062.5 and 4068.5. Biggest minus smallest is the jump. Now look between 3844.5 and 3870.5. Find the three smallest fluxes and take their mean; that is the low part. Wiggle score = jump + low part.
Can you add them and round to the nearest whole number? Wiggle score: 17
